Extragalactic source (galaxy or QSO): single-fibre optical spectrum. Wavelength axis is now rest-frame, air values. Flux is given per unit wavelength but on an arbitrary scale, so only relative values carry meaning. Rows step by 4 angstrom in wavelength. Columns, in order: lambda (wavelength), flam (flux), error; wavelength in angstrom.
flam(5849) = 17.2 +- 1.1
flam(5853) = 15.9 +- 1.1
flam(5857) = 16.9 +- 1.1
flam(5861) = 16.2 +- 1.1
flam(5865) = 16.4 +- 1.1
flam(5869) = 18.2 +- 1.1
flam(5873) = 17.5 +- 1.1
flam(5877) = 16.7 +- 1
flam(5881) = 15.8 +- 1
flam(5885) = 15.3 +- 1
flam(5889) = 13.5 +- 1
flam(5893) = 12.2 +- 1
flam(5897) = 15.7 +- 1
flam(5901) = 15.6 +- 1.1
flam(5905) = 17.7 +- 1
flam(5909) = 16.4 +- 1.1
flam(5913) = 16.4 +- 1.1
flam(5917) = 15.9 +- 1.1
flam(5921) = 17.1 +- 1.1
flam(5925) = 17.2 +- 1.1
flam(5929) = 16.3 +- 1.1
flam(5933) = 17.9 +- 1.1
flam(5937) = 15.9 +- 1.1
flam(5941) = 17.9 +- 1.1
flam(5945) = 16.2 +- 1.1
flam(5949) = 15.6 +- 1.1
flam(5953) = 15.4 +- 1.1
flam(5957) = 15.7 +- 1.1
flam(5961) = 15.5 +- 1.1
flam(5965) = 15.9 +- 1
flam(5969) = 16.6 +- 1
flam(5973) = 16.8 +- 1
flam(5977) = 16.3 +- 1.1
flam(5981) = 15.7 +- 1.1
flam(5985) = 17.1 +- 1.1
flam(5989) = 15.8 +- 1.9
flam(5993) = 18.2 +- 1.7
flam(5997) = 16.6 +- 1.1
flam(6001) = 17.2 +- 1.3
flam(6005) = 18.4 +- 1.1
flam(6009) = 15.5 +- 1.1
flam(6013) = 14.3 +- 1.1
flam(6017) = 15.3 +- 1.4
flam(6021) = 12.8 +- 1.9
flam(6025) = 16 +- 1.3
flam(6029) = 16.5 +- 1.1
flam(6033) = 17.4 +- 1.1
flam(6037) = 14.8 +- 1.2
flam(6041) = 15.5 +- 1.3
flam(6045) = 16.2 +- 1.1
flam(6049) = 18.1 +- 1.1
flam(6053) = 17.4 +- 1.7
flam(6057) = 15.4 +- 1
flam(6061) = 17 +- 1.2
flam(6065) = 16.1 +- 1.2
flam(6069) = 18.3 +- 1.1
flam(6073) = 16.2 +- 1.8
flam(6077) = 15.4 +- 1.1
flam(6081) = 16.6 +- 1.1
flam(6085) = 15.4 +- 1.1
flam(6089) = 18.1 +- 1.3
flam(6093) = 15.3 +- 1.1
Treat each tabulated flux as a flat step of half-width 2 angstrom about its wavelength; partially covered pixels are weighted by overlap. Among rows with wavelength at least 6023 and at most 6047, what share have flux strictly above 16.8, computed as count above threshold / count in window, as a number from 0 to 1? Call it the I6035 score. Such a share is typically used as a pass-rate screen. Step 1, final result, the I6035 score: 0.17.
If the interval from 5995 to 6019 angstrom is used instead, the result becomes 0.33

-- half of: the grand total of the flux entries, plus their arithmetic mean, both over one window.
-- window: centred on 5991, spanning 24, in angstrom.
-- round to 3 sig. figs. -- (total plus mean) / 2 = 58.7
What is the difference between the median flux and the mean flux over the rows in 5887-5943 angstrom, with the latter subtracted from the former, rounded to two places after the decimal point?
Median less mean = 0.23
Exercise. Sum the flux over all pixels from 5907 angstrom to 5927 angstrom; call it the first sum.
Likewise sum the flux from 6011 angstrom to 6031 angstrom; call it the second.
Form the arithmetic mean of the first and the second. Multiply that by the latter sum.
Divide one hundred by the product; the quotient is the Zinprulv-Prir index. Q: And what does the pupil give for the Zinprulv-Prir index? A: 0.0169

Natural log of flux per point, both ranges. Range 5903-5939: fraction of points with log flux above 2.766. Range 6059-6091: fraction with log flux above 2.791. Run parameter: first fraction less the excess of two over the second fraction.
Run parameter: -0.50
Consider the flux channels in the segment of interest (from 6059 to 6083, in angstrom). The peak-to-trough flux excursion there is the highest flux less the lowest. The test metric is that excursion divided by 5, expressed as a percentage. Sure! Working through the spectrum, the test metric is 58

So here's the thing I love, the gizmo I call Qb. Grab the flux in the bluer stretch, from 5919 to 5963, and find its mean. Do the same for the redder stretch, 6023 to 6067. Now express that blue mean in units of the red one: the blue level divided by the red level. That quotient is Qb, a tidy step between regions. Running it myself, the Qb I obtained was 1.00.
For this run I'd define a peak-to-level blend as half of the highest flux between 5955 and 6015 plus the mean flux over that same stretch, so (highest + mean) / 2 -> 17.4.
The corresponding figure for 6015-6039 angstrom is 16.4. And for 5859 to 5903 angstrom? 17.0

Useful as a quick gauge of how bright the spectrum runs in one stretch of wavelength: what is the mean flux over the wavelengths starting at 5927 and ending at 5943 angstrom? 17.0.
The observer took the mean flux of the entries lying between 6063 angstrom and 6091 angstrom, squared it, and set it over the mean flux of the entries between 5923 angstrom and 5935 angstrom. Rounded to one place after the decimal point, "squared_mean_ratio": 16.1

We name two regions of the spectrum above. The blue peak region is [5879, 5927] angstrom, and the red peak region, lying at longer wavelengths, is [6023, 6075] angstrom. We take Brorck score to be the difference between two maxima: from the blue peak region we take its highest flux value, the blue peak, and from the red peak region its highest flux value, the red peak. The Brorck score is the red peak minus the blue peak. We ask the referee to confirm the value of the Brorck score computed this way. 0.6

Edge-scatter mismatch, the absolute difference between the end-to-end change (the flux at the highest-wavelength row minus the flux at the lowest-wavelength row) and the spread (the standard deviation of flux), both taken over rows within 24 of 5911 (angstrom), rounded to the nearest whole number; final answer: 3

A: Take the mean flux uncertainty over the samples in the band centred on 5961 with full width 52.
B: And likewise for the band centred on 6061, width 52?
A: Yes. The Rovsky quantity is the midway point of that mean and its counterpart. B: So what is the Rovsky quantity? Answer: 1.15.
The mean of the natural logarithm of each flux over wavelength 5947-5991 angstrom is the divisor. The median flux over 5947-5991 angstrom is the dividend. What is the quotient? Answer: 5.70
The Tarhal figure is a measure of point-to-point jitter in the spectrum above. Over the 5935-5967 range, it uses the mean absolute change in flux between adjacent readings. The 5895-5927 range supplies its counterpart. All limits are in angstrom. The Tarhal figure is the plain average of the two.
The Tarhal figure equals 0.76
